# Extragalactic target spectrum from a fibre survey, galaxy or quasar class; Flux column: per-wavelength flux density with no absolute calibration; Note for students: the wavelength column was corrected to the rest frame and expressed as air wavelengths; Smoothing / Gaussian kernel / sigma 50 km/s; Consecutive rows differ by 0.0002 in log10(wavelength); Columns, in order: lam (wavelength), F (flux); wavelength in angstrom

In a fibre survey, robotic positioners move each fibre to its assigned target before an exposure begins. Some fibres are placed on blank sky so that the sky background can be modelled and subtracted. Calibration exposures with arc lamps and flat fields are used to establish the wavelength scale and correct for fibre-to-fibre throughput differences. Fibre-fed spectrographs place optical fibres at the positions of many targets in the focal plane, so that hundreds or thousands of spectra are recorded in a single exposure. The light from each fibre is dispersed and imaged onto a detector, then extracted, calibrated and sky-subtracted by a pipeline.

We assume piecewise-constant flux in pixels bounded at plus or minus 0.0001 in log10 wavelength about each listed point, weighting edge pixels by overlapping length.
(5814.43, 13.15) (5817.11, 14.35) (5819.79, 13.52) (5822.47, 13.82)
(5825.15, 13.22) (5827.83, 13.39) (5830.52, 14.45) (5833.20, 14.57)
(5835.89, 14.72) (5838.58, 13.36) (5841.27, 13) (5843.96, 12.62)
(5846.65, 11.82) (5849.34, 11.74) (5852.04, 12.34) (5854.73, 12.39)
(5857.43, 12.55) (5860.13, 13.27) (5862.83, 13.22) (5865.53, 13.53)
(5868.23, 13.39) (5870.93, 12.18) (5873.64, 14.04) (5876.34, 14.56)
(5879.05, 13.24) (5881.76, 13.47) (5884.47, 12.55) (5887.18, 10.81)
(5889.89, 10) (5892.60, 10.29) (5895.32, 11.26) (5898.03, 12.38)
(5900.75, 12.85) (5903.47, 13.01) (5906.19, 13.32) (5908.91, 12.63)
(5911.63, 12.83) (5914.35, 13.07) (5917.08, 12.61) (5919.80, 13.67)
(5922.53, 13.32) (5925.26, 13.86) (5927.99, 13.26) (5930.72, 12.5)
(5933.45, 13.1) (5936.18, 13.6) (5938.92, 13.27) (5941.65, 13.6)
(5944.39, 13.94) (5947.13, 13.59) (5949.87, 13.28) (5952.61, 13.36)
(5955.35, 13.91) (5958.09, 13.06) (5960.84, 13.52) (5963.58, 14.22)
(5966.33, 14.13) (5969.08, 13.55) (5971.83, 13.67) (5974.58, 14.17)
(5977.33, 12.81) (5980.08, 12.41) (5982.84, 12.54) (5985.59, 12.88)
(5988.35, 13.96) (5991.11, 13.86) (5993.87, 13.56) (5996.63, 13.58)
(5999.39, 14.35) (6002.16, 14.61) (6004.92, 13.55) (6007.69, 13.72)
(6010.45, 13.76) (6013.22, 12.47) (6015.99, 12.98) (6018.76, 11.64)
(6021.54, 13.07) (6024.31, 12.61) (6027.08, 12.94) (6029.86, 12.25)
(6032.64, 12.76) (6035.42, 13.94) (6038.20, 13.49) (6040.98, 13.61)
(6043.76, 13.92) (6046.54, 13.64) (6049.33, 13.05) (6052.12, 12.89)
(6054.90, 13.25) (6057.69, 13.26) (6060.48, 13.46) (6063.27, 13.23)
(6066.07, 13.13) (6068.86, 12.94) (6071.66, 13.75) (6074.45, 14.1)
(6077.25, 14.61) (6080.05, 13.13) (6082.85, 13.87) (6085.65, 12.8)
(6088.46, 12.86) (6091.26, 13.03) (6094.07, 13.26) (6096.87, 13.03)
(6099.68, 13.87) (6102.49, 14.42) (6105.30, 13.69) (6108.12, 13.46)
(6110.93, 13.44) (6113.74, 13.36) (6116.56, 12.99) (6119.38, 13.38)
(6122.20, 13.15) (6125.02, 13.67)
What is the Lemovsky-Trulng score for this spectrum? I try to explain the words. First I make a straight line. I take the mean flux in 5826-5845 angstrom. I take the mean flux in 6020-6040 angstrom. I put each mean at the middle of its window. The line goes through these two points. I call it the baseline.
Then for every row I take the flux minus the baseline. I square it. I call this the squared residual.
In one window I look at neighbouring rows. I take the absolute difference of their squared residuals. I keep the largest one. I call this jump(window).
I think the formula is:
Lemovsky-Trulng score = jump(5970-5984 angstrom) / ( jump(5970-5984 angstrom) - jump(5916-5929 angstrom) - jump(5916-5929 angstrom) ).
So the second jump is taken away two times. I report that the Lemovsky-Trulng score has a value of -1.7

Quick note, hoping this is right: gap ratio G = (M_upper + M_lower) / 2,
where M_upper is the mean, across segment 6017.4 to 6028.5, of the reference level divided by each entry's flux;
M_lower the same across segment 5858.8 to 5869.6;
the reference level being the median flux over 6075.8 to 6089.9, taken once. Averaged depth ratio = 1.02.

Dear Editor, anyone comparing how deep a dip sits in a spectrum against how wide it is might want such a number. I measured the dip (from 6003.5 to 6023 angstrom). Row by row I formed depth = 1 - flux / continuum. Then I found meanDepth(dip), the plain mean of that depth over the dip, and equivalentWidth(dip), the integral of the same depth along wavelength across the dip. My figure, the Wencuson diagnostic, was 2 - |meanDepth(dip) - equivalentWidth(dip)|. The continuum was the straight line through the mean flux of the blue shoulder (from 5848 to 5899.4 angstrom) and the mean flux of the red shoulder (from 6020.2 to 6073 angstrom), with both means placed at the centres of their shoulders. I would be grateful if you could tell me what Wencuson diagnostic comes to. 1.9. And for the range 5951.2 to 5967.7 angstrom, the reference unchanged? 1.0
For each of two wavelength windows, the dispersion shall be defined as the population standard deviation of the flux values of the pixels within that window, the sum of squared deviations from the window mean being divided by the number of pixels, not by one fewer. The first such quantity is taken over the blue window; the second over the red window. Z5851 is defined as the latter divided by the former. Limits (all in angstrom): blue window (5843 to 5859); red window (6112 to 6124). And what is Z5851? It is 0.47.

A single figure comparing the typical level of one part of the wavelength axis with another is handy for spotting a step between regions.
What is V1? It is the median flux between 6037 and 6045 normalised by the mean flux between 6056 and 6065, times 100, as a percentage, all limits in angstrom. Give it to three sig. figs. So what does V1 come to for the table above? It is 102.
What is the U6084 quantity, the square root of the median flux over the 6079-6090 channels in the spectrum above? 3.60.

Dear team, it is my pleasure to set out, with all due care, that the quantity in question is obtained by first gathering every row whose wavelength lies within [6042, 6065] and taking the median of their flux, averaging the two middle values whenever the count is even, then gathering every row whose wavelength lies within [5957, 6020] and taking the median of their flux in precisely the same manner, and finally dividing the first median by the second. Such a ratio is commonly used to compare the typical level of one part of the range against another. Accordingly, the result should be 0.98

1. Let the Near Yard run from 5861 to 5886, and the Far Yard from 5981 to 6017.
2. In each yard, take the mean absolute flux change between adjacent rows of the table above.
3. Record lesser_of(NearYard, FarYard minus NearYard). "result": -0.32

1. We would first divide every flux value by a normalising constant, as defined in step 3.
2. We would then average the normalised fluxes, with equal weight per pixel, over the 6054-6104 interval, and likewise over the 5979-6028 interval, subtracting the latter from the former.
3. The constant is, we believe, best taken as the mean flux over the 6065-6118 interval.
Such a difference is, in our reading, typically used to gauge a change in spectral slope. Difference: 0.014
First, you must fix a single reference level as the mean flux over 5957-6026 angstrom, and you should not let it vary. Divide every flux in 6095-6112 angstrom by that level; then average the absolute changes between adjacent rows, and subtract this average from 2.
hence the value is 1.965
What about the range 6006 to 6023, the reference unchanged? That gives 1.931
